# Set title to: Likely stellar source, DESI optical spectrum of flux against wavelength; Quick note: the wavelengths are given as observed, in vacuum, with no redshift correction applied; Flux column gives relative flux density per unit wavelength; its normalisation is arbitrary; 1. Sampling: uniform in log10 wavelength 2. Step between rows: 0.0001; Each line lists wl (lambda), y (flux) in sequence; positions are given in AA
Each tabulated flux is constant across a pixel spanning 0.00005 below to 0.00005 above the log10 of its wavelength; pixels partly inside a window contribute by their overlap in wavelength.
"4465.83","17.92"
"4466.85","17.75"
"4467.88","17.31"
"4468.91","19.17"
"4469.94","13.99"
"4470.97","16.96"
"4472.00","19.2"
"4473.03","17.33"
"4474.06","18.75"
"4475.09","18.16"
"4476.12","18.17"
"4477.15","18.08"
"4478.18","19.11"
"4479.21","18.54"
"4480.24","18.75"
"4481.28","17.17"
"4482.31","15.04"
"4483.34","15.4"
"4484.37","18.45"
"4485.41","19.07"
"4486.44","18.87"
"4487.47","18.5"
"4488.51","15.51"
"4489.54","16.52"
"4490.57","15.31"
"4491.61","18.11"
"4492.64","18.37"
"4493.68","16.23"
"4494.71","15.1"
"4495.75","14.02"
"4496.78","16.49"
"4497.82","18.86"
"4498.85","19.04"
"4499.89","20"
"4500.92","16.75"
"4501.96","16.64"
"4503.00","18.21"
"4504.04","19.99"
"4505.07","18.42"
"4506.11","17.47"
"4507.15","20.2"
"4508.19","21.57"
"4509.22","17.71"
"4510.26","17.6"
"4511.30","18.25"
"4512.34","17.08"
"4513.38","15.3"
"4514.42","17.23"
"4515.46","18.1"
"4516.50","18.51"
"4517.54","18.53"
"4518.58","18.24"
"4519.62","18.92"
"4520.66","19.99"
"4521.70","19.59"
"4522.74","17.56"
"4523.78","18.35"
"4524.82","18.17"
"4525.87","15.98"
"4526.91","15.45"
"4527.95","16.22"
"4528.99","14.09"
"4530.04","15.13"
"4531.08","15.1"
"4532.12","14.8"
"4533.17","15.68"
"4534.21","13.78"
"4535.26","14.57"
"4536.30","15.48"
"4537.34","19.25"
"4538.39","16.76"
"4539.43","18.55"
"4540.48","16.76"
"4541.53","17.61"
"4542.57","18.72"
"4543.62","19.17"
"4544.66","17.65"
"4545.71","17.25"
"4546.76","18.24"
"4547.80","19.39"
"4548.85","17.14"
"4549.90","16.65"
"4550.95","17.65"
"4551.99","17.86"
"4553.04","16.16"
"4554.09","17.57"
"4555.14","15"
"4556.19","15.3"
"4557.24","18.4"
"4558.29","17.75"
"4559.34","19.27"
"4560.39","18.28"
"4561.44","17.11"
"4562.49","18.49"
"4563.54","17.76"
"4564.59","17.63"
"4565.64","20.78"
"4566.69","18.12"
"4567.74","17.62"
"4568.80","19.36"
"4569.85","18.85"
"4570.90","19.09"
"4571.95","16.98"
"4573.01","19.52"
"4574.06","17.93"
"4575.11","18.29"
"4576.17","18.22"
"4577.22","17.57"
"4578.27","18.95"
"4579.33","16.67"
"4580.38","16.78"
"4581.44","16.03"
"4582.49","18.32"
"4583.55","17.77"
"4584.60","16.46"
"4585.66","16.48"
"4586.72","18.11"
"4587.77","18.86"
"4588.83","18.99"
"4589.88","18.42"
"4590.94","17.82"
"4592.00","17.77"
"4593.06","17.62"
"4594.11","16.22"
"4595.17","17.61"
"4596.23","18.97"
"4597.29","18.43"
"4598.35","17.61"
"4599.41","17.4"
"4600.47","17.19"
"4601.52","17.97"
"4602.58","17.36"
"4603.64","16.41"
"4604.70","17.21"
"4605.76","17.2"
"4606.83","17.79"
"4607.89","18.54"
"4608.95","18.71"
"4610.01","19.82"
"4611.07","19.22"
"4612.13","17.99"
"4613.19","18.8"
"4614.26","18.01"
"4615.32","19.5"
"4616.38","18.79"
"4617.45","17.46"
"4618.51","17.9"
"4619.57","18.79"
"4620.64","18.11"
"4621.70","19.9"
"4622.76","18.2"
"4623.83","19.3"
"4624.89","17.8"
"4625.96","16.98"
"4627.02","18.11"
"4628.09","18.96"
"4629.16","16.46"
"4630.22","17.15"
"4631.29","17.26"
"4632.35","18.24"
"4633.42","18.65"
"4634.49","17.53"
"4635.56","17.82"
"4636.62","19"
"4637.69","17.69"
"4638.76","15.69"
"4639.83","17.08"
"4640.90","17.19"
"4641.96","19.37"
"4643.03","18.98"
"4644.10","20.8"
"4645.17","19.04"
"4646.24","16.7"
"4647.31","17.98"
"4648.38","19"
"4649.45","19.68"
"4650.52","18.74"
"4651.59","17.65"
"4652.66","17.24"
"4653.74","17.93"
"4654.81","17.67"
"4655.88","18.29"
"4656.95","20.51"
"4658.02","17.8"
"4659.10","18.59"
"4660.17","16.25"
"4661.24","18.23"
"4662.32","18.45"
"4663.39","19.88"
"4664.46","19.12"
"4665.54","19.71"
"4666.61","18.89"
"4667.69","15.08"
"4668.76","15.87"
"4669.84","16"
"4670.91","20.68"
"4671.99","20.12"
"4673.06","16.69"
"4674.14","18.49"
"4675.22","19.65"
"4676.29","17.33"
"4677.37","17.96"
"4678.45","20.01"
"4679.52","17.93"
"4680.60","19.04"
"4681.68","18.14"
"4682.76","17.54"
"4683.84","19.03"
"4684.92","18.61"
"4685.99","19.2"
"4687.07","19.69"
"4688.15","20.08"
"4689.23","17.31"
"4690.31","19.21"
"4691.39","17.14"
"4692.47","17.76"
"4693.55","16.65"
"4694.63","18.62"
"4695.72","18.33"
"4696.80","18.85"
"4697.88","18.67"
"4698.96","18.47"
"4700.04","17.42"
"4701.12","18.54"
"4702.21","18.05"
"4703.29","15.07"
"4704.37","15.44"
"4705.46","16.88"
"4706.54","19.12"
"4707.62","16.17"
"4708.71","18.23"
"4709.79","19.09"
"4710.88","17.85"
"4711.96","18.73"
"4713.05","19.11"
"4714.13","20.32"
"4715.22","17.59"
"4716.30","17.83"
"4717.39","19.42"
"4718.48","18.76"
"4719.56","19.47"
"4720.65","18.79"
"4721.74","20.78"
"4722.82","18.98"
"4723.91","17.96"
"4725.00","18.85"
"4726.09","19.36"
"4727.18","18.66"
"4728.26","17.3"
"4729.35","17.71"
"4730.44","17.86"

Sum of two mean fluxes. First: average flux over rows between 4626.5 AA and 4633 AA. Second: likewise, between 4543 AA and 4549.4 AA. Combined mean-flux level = 35.8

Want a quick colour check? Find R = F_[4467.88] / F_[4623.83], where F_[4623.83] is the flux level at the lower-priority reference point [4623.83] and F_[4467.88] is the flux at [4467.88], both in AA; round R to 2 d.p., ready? 0.90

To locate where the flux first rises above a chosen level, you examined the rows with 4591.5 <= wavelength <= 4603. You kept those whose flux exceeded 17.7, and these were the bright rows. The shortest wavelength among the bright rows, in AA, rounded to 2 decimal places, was 4592.00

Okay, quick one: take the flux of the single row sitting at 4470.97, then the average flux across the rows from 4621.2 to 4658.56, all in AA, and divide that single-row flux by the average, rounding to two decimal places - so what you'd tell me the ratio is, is 0.93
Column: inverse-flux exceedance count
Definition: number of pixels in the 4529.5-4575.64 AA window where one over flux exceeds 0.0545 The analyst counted 31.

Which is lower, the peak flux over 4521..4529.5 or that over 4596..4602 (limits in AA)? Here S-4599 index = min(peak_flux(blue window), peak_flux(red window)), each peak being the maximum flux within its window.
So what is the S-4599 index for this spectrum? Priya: 19.0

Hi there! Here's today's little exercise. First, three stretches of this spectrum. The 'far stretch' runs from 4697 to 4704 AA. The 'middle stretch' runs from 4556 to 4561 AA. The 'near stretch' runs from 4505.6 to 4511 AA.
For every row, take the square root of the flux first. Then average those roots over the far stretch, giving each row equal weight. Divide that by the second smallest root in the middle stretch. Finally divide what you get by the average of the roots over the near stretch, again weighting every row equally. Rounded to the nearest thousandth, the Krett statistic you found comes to 0.230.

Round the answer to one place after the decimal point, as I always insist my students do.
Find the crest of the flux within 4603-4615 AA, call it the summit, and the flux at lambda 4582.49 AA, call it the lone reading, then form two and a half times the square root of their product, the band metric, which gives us 47.6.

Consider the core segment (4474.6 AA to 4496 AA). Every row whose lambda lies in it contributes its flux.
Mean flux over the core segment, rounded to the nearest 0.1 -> 17.3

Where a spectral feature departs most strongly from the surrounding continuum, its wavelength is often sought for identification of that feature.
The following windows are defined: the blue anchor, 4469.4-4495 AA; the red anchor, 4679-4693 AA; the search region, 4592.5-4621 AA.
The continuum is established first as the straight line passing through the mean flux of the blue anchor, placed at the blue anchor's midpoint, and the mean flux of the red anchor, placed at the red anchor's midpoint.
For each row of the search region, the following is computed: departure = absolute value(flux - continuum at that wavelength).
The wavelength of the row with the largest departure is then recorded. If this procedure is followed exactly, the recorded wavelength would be 4594.11 AA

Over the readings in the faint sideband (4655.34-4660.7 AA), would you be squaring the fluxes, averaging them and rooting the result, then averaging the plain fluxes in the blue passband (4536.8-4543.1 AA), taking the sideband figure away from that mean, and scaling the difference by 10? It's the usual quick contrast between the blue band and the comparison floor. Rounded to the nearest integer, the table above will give -4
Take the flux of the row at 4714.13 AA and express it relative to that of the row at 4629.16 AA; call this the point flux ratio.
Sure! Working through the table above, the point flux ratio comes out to 1.23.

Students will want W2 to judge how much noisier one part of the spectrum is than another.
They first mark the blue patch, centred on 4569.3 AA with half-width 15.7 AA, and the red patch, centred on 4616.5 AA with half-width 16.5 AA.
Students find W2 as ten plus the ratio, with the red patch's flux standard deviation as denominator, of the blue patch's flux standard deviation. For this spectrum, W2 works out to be 11.3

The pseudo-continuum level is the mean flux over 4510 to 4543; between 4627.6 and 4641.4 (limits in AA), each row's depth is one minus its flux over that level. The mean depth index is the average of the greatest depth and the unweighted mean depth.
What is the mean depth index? 0.02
